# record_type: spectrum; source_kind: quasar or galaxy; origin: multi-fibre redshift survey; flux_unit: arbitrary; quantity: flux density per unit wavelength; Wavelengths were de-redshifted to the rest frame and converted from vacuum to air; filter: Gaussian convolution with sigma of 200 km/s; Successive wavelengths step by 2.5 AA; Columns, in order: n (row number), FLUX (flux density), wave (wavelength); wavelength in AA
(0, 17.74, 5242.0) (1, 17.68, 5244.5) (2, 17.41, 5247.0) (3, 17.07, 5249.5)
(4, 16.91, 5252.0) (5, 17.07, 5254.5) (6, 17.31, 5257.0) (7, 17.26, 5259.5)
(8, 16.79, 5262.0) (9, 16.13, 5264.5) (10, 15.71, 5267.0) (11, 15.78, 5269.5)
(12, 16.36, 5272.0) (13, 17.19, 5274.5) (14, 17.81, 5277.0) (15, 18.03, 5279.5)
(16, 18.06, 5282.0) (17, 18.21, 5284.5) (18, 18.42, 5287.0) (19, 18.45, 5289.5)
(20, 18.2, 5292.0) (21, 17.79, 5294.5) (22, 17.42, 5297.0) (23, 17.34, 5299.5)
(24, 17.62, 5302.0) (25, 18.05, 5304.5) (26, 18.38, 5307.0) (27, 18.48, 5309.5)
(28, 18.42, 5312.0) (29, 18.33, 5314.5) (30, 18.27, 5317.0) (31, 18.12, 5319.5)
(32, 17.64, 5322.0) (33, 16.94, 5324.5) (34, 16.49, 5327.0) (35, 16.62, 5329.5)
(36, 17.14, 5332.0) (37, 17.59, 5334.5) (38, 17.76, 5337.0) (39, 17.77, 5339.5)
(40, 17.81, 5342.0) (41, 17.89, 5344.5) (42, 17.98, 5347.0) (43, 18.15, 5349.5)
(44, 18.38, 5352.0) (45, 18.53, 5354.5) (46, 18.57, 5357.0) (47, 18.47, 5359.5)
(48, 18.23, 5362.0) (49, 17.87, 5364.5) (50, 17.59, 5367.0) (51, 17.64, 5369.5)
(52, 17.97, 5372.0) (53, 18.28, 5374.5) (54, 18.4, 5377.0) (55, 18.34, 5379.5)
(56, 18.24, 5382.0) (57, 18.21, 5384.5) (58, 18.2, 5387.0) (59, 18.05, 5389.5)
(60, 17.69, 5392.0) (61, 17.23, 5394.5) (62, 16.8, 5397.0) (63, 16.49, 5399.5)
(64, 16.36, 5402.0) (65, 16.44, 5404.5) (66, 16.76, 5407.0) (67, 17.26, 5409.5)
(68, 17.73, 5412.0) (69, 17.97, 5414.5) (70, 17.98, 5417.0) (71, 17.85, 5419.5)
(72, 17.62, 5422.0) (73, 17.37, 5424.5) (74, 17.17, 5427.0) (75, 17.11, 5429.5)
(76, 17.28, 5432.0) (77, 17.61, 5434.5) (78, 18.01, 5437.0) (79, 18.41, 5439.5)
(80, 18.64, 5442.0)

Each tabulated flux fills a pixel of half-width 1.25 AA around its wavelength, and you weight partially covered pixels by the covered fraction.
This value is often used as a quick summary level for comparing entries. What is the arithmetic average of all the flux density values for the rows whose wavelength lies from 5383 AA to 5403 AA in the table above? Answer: 17.4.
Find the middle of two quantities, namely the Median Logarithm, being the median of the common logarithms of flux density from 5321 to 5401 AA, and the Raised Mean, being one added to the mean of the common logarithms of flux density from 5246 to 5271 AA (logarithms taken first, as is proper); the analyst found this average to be 1.74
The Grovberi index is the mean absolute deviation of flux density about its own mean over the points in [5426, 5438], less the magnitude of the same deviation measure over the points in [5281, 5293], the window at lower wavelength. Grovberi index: 0.17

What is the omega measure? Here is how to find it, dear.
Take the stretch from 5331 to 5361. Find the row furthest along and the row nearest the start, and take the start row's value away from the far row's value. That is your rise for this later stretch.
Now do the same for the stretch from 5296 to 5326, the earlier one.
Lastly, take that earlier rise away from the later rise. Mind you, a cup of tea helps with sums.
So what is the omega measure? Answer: 1.8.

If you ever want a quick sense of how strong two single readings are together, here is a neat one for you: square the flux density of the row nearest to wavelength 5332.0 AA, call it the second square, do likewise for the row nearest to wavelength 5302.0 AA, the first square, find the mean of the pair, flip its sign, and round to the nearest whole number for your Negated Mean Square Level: -302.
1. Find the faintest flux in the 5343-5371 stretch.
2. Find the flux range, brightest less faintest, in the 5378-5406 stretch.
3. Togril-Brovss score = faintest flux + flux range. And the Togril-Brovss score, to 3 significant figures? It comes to 19.6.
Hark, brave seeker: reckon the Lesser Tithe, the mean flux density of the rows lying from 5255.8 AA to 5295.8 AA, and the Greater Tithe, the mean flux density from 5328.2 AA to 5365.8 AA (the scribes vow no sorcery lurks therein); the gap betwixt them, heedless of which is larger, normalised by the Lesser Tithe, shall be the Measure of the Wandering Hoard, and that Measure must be 0.033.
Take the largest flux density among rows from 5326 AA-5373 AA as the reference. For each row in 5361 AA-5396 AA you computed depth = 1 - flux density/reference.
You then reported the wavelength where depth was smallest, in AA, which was 5377.0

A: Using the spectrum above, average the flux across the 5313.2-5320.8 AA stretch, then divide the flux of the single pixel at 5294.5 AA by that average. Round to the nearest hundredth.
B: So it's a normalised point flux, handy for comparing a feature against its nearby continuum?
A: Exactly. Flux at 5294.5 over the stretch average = 0.98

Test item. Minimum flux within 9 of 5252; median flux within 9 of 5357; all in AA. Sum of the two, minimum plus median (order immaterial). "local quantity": 35.3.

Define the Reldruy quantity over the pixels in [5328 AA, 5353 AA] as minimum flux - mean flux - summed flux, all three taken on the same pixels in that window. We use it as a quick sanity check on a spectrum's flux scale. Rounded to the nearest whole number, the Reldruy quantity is -178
